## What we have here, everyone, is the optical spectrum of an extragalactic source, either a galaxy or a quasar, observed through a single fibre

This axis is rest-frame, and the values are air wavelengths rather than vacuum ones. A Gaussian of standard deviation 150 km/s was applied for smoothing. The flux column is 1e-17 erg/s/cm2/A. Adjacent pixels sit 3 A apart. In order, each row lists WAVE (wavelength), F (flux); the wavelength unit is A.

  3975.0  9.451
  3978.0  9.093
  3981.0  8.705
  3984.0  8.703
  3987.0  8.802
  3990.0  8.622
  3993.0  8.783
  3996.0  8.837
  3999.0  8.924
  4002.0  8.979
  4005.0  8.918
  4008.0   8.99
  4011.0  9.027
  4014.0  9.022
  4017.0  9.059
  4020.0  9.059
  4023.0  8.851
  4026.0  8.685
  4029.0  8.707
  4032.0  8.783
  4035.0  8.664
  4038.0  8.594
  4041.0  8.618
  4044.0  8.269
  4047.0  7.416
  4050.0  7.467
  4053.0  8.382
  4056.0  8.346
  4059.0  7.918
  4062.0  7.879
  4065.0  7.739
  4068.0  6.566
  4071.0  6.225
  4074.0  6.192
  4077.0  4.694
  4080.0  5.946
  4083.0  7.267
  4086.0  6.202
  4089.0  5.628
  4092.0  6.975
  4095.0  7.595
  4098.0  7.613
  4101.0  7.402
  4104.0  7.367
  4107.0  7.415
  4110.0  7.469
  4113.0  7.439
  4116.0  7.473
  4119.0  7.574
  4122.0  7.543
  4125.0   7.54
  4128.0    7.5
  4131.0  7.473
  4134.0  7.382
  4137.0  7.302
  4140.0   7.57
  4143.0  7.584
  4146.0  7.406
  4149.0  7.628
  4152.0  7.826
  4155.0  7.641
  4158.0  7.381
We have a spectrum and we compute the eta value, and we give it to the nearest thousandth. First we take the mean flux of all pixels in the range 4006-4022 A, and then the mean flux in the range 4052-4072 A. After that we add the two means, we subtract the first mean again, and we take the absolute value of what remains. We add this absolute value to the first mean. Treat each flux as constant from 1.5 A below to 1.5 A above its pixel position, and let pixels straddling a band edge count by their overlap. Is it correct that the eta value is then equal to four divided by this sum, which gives 0.241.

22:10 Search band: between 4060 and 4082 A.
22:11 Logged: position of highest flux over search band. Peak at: 4062.0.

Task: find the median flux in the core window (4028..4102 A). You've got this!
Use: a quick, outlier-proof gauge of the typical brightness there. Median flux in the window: 7.6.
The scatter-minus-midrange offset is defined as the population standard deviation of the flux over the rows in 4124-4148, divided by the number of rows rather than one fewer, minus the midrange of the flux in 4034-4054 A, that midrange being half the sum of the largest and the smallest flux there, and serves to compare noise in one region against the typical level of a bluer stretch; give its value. -7.9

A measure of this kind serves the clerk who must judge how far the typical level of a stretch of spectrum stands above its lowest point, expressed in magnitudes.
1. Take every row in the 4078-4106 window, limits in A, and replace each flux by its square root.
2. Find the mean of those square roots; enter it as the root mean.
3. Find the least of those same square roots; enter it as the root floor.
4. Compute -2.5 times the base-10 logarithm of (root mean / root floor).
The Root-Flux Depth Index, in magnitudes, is -0.11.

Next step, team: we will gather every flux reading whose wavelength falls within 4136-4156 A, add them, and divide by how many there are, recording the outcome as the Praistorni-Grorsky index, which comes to 7.6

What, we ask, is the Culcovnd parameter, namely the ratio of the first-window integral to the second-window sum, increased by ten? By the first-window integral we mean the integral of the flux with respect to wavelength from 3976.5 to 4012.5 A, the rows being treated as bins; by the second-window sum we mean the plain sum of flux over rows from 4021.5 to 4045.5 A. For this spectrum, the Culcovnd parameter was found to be 15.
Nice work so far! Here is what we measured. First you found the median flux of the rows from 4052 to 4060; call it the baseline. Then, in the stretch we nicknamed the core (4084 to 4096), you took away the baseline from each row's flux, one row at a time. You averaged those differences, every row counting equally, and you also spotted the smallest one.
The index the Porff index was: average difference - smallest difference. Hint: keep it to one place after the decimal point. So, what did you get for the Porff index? 1.0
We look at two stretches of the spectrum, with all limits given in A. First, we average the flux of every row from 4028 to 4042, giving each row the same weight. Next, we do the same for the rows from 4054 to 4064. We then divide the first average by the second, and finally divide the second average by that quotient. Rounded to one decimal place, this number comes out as 7.5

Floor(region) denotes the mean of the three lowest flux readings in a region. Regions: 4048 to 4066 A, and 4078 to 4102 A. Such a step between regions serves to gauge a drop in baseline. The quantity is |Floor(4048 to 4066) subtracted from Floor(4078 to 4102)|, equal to 1.77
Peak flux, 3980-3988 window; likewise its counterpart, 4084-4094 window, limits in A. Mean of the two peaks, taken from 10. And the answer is 2.1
